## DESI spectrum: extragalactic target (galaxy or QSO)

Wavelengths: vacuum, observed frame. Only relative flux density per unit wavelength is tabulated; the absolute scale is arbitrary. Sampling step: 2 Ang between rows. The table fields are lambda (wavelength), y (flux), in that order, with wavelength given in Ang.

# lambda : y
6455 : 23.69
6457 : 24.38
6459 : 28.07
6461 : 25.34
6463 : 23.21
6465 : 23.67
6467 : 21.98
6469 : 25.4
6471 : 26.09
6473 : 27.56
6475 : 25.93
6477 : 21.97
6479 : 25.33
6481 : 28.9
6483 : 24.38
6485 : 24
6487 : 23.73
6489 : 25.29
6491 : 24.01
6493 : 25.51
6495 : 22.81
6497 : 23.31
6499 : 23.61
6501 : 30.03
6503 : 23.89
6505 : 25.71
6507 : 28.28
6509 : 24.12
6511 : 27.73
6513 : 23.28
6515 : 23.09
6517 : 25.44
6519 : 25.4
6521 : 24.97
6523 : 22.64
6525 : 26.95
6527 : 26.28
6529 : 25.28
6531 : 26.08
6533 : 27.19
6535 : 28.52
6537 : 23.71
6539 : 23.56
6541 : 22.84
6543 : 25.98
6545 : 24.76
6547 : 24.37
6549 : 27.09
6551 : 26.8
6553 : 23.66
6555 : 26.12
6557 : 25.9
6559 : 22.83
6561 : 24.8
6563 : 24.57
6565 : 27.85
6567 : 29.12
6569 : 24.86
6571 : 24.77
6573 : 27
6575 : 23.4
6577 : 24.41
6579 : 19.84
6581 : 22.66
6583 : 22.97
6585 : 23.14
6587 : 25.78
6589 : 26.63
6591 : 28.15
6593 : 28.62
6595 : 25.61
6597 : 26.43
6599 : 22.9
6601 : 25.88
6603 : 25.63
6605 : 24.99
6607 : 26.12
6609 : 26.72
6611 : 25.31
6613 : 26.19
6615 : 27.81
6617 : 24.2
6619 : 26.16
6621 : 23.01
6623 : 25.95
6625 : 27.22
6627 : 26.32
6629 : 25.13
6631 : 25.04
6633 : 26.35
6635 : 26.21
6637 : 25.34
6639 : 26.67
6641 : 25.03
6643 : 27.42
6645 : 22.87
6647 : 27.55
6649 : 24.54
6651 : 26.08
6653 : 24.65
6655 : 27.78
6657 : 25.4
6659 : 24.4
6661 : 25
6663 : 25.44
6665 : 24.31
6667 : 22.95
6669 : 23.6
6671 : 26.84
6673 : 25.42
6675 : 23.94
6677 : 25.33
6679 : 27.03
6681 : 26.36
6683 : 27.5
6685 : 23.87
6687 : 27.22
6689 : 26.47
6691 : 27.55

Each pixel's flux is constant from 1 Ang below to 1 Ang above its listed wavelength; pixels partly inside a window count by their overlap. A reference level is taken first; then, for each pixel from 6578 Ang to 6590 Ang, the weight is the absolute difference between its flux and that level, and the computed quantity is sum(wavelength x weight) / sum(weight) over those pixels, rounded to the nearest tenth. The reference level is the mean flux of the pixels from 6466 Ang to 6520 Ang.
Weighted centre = 6582.3 Ang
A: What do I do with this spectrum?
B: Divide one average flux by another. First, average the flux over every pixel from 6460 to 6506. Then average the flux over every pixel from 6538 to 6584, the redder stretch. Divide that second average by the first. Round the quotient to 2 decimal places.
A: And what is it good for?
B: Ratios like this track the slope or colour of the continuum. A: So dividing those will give 1.00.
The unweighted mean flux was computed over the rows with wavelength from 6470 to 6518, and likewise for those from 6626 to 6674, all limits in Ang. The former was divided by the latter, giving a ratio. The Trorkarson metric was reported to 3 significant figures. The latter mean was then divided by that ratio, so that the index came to 25.7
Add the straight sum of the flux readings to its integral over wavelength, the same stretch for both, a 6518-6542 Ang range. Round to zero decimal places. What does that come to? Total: 910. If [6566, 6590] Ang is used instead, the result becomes 884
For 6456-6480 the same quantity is 897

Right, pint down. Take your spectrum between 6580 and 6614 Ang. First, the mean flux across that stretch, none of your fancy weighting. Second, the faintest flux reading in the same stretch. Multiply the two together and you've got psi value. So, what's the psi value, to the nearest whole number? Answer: 578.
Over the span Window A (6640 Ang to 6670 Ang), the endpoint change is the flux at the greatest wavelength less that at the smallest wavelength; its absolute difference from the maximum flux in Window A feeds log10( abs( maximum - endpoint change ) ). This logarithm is 1.47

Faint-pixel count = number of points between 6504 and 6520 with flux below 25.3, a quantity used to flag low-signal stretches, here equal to 3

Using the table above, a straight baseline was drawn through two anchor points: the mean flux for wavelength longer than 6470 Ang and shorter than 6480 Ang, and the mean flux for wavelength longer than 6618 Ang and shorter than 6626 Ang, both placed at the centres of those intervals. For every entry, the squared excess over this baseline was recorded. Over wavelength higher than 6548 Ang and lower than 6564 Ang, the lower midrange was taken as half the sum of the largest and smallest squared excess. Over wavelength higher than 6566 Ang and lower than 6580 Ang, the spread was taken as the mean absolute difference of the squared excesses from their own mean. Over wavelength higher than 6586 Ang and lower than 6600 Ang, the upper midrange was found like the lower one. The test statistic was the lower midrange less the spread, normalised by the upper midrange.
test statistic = -1.0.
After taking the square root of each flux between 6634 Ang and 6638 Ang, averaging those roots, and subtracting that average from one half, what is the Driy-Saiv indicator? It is -4.58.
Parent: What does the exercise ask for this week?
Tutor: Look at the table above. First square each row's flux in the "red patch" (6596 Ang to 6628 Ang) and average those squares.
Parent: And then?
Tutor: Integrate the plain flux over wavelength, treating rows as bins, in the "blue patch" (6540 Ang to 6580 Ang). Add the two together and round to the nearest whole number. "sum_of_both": 1663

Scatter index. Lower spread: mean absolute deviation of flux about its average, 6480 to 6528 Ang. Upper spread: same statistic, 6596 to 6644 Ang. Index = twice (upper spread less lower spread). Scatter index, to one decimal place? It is -1.3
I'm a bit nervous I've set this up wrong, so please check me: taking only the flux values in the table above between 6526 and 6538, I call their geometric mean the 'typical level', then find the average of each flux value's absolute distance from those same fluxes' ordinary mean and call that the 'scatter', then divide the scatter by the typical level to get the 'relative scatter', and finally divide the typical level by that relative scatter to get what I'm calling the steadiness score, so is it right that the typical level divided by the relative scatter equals 592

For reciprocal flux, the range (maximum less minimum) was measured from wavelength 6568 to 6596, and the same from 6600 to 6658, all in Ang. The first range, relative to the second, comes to 2.0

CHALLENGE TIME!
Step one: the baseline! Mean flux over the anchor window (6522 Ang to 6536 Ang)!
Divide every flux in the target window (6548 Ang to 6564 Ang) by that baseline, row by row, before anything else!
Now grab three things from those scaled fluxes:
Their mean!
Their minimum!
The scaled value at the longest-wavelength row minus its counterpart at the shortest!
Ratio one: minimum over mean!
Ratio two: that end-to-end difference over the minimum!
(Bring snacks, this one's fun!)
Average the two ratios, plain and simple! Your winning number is 0.40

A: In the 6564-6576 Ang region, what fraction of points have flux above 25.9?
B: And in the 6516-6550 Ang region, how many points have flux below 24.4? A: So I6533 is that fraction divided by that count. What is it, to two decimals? 0.10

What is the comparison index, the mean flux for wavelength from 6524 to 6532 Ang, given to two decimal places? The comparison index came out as 26.15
